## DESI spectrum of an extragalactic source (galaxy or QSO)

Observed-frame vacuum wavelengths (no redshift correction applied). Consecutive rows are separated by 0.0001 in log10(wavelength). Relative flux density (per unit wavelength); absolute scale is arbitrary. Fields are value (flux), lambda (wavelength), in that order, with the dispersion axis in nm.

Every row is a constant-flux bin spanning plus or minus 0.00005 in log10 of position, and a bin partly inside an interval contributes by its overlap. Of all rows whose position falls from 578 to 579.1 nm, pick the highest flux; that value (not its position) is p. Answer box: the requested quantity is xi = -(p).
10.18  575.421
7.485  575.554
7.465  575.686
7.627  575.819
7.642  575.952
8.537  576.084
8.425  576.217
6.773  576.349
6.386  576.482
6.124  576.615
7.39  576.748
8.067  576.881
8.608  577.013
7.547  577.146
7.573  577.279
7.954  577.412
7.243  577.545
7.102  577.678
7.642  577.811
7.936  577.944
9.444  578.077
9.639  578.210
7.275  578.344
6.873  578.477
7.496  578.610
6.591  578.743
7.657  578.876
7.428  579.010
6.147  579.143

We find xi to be -9.6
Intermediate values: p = 9.639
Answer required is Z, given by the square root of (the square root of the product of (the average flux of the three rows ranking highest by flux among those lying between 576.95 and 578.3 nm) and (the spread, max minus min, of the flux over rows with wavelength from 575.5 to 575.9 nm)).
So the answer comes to 1.1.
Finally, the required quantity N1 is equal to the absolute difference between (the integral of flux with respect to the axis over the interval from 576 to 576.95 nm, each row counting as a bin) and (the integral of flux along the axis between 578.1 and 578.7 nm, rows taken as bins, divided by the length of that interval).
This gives 0.9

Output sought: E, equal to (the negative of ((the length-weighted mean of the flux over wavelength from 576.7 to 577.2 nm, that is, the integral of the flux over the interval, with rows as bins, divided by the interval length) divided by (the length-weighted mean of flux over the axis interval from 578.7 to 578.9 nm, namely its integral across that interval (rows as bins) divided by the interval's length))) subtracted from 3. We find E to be 4.12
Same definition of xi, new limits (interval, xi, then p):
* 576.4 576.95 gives -8.1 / 8.067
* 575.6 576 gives -7.6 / 7.642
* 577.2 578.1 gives -9.4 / 9.444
